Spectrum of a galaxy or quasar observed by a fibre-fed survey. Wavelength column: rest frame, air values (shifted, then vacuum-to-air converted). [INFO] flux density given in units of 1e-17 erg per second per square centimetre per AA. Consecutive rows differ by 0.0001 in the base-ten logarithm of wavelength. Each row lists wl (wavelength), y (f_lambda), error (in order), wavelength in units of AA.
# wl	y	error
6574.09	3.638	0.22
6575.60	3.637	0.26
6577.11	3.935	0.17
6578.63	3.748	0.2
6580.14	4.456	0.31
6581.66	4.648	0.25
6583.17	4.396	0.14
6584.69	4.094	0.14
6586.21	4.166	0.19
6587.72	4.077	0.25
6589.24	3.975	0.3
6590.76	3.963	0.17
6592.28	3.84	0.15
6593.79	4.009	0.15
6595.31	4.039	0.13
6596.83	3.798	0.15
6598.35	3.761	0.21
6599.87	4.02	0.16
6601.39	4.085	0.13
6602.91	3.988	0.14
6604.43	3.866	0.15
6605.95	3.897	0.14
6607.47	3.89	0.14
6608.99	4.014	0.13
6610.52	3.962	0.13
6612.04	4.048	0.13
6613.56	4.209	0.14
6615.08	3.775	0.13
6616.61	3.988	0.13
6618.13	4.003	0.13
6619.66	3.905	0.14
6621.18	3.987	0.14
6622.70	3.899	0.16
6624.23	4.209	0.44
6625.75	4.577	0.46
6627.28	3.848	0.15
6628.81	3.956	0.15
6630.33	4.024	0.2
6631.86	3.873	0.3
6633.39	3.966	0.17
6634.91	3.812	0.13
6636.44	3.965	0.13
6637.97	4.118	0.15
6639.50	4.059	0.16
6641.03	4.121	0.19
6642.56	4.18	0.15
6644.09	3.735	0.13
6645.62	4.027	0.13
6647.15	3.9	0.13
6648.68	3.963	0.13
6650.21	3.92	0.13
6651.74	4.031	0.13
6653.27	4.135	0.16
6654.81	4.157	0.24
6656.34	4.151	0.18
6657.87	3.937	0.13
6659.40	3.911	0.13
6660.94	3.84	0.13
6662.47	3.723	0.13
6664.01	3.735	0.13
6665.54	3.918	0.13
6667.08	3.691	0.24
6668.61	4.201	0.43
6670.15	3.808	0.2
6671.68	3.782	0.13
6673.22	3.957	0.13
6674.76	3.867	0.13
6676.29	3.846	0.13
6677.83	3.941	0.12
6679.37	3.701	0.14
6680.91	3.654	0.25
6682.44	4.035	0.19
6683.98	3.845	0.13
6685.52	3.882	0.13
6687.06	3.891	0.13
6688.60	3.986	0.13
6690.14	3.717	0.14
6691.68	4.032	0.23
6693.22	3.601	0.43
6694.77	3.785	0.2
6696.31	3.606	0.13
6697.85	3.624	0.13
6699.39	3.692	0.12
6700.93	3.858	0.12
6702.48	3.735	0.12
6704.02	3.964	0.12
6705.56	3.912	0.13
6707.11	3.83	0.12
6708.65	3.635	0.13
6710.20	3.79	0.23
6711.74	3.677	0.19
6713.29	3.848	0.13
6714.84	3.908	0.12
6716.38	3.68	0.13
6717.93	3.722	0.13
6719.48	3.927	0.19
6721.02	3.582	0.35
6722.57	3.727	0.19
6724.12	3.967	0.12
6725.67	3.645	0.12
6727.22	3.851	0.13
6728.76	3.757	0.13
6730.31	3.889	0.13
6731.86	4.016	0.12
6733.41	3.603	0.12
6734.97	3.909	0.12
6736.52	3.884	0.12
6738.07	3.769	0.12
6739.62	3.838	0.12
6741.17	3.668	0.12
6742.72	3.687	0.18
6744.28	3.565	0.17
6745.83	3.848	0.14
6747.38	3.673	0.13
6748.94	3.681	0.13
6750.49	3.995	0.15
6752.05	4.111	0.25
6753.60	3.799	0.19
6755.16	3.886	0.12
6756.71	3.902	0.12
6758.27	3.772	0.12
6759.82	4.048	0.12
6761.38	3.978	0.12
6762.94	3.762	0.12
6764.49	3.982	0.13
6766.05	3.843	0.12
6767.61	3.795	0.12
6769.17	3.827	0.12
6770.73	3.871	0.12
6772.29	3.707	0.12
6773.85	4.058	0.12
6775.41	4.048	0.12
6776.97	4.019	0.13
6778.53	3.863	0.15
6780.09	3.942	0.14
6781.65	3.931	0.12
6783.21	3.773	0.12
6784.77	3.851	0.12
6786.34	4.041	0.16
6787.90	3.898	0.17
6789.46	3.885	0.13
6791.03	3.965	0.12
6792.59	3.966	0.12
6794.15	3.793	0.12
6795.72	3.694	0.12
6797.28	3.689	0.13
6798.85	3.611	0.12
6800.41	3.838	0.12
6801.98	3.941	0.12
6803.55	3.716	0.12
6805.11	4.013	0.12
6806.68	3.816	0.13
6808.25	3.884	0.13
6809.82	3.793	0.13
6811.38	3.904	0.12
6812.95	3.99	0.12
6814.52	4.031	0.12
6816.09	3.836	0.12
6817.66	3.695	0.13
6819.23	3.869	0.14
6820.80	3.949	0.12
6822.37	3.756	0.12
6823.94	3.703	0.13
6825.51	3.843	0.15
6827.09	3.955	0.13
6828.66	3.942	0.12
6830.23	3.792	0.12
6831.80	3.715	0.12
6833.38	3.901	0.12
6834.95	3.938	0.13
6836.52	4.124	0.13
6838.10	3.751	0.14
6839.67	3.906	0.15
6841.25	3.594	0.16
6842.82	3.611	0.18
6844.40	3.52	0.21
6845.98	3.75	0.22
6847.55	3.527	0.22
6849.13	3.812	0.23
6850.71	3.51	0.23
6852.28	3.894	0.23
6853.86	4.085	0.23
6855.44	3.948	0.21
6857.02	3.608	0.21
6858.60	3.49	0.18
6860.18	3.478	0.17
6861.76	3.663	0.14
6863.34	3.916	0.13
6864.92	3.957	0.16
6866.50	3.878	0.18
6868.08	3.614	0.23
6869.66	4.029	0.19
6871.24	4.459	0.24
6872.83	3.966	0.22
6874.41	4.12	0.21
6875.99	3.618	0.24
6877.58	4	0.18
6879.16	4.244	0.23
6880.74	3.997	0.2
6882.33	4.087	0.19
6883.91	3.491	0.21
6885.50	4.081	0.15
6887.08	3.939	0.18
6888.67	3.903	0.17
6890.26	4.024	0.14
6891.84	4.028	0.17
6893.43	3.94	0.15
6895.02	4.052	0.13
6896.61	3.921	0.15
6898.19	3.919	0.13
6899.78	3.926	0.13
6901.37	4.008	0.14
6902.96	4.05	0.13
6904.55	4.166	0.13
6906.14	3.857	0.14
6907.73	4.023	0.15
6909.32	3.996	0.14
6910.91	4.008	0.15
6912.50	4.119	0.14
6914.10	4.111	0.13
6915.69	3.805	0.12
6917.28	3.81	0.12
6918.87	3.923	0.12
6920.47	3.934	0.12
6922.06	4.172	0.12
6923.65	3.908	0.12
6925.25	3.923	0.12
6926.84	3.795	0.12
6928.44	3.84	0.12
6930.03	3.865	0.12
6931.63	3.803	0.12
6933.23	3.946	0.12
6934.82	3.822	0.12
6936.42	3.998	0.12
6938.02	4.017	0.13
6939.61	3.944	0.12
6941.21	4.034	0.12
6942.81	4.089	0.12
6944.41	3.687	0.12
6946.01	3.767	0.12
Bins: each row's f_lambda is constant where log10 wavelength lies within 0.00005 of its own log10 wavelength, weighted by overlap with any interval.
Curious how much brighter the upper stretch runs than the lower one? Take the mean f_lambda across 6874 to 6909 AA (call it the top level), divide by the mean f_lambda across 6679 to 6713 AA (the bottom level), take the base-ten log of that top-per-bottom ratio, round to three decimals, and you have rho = 0.020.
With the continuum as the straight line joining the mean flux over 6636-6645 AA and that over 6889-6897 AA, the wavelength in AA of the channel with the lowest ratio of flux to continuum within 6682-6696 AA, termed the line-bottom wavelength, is 6693.22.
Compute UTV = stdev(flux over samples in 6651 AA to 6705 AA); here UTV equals 0.16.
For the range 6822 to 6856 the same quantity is 0.17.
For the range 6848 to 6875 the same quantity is 0.26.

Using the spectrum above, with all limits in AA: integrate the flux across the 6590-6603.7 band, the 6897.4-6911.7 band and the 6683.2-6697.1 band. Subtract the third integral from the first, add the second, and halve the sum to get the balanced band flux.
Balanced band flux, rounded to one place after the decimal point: 29.1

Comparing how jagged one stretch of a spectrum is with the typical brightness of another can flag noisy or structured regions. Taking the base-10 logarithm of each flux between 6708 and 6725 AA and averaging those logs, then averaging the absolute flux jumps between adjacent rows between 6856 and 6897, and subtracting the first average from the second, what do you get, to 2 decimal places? -0.35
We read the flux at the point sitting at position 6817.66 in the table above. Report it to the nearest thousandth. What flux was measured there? 3.695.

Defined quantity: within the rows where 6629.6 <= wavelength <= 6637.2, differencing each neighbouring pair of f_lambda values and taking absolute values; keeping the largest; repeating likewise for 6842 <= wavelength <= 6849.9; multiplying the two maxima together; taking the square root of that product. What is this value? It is 0.21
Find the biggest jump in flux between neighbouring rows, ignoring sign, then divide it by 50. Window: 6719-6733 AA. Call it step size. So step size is 0.007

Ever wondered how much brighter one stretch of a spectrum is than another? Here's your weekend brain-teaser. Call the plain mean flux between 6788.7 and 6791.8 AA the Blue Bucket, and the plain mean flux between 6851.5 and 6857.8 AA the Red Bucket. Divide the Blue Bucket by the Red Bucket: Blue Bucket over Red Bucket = 1.01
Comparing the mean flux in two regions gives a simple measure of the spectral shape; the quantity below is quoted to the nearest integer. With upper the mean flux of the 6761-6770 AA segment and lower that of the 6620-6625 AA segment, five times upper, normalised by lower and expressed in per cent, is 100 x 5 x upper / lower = 479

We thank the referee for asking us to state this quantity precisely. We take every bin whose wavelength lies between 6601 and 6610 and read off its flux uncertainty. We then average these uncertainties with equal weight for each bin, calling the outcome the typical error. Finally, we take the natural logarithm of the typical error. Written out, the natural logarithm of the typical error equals -1.98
